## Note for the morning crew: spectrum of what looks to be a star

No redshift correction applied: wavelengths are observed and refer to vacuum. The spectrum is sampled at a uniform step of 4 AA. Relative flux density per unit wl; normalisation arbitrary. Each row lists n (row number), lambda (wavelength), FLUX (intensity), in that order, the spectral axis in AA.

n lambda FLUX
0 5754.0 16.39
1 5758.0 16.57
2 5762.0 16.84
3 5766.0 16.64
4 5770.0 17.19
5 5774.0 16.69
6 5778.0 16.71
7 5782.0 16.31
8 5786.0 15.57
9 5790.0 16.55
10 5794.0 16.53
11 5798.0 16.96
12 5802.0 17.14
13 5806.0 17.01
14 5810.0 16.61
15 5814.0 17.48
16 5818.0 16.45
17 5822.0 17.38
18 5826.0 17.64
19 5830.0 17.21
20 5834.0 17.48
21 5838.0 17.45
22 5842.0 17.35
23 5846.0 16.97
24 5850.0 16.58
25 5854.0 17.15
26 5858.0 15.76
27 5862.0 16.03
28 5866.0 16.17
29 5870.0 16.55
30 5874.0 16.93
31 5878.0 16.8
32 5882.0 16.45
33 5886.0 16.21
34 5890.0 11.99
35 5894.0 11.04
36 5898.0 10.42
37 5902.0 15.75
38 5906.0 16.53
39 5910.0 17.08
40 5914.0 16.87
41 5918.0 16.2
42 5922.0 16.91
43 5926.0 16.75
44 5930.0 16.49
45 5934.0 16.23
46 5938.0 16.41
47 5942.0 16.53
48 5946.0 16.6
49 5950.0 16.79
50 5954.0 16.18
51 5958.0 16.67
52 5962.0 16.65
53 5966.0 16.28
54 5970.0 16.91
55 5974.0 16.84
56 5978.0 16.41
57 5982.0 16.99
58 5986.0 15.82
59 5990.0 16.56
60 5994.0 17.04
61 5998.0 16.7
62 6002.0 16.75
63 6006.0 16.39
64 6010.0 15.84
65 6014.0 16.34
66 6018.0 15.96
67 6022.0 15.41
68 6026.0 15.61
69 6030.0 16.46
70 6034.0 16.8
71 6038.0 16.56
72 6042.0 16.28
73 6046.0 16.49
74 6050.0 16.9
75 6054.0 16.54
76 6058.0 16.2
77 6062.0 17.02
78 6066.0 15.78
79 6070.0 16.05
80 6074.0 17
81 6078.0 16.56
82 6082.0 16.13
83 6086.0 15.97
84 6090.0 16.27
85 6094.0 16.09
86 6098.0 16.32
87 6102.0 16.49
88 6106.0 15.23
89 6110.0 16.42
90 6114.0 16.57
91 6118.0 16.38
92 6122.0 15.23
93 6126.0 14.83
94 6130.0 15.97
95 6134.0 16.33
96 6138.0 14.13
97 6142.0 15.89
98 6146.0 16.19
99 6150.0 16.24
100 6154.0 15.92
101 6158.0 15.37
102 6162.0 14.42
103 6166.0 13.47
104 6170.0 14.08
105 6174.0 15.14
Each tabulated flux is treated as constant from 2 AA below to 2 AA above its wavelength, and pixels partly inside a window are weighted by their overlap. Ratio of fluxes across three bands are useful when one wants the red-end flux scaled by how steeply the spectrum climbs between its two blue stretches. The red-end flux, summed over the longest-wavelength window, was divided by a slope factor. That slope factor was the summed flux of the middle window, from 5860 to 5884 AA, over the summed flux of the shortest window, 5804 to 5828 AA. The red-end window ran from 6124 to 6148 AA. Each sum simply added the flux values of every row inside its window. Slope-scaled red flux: 97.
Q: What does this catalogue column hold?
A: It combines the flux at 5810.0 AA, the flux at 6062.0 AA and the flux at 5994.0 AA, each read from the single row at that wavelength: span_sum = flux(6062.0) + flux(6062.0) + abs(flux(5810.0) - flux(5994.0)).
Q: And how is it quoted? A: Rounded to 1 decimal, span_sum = 34.5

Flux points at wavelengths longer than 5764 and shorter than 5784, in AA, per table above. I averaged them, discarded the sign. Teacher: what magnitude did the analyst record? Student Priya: 16.7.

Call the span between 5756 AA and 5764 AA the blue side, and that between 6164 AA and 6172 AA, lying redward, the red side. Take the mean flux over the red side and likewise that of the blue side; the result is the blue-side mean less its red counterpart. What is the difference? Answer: 2.9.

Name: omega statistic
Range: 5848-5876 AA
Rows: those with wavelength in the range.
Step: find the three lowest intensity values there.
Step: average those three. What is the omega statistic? 15.99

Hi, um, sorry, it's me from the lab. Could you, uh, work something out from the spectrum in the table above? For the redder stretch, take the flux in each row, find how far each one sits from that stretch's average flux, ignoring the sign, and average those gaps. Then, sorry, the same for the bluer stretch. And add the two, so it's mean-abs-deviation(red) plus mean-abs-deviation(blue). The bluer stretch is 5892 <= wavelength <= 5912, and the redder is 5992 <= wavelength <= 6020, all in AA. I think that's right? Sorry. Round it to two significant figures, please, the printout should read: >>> 3.1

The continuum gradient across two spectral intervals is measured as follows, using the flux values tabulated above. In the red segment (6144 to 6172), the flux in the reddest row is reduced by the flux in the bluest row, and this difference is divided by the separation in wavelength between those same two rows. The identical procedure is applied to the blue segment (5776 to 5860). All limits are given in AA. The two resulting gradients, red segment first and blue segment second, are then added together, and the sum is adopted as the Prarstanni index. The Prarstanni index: -0.10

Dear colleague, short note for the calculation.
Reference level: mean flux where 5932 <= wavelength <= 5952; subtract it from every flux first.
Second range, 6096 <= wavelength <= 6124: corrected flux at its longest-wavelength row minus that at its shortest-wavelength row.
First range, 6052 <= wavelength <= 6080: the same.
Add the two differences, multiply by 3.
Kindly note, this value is -3.2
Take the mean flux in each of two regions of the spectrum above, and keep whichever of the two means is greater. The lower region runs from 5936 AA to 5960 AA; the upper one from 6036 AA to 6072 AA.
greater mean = 16.5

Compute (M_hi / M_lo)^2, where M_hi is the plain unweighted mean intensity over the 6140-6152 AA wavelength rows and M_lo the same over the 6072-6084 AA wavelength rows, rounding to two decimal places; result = 0.95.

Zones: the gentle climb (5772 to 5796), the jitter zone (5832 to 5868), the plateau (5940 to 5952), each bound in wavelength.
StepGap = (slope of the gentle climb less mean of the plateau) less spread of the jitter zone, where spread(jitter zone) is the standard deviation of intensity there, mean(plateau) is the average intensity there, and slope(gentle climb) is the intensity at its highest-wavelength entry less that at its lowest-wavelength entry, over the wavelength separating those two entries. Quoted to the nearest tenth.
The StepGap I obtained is -17.3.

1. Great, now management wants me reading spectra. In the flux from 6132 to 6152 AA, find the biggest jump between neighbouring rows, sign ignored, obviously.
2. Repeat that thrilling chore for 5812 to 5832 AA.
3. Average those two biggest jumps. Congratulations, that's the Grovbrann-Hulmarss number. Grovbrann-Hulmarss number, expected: 1.6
